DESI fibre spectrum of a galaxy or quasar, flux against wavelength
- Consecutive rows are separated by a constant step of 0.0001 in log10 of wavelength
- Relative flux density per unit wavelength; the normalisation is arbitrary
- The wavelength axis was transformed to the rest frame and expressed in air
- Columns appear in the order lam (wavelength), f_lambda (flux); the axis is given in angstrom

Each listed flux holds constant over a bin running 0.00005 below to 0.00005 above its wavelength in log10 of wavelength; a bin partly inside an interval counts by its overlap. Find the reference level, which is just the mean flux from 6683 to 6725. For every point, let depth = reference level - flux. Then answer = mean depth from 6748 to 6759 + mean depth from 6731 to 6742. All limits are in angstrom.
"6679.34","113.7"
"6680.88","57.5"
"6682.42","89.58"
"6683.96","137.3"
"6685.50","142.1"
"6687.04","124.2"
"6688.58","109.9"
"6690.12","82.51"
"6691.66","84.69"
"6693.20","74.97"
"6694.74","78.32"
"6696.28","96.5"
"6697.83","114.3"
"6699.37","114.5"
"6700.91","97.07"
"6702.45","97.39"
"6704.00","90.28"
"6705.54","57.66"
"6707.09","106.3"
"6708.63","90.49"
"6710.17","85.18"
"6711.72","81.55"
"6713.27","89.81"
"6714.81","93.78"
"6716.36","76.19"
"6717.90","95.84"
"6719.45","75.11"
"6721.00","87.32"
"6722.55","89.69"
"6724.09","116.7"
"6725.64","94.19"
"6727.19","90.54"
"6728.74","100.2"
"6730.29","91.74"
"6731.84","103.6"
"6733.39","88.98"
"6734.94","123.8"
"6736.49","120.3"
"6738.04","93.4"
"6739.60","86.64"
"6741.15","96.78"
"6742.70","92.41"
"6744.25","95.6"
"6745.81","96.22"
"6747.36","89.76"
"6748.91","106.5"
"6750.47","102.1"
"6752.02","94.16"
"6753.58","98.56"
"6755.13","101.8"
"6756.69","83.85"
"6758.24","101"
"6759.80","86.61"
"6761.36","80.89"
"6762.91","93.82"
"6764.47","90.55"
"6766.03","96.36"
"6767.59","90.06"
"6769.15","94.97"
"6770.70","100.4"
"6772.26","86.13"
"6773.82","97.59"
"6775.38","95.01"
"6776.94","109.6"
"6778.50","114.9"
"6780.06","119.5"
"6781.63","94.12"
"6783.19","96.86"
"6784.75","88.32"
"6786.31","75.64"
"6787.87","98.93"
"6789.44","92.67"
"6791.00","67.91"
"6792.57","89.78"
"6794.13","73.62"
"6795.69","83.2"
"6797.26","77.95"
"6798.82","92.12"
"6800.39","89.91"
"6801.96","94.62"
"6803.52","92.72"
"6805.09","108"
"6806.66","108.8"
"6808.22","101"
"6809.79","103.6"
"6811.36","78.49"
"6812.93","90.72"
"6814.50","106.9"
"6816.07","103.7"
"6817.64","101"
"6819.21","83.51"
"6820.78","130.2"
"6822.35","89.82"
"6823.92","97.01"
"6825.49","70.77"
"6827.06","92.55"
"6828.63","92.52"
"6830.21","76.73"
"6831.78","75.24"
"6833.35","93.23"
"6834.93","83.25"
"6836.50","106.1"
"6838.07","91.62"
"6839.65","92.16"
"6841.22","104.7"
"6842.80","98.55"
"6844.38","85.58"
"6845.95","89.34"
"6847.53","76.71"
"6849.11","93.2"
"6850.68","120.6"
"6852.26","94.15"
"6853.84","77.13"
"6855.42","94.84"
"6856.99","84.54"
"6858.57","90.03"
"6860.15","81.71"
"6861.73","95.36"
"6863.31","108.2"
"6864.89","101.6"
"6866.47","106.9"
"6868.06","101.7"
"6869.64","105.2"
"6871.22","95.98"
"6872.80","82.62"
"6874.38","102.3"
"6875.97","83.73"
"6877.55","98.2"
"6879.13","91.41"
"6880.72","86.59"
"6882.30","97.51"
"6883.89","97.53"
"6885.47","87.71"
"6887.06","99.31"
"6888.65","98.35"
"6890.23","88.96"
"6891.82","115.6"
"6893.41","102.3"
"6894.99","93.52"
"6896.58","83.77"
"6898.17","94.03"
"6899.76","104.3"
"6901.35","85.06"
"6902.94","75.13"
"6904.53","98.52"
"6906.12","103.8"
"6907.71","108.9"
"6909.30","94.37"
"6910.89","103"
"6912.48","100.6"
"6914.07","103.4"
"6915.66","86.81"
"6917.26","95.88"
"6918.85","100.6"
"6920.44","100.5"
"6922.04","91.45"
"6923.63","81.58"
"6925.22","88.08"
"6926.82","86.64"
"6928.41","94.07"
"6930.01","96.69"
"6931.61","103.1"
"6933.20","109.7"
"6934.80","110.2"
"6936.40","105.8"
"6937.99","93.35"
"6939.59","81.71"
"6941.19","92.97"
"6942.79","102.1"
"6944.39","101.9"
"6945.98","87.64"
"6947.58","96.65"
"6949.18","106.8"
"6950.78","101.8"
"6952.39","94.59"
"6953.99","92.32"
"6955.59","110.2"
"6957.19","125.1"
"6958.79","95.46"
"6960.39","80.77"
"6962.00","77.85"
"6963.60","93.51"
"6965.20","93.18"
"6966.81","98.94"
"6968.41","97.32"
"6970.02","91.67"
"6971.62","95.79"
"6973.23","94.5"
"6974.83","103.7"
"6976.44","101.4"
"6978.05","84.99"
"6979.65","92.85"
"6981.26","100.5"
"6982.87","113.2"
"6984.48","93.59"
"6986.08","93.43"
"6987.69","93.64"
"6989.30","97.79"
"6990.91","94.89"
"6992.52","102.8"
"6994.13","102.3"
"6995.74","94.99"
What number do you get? -8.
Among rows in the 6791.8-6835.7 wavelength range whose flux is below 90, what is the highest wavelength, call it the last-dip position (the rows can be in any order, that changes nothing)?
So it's 6834.93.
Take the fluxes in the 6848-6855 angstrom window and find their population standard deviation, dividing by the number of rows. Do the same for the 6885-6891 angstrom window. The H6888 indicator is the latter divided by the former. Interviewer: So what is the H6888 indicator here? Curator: 0.34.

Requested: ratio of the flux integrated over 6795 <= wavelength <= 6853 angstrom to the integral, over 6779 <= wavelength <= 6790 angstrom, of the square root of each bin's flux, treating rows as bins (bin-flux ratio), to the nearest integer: 51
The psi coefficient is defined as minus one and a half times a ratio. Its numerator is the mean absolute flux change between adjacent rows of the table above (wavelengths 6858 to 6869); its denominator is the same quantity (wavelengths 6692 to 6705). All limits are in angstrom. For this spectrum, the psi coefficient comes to -1.4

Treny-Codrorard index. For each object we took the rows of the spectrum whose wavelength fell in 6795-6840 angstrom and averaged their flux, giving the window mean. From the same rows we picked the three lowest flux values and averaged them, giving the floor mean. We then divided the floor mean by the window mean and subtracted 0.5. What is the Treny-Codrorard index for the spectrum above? 0.295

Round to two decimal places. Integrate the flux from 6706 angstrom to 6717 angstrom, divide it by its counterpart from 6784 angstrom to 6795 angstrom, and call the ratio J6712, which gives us 1.05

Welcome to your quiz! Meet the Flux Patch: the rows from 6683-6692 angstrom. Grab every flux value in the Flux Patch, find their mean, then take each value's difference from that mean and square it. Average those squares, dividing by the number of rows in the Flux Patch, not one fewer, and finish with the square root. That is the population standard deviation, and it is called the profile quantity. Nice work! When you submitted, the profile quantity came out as 23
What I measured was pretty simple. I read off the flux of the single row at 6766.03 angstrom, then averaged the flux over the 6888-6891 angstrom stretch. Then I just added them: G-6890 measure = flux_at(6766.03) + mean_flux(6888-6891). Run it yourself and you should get 190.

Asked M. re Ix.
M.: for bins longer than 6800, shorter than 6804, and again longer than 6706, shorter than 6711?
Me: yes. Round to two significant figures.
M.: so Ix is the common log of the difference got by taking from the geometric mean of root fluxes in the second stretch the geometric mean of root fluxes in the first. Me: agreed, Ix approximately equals -1.2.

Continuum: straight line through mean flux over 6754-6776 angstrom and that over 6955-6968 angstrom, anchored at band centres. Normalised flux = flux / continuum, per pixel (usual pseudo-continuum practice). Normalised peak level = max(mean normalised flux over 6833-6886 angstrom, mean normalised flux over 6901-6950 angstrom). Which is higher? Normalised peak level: 1.00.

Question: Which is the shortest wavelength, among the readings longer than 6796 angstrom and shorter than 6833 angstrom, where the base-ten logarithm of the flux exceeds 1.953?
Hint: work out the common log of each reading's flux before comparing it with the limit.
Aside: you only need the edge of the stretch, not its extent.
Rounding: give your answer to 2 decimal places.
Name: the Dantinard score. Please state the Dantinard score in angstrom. 6798.82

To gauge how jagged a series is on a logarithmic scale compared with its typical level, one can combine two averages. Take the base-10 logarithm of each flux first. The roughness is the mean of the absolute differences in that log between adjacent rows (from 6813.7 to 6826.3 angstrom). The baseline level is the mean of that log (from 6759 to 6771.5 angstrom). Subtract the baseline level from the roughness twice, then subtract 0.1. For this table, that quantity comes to -3.93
